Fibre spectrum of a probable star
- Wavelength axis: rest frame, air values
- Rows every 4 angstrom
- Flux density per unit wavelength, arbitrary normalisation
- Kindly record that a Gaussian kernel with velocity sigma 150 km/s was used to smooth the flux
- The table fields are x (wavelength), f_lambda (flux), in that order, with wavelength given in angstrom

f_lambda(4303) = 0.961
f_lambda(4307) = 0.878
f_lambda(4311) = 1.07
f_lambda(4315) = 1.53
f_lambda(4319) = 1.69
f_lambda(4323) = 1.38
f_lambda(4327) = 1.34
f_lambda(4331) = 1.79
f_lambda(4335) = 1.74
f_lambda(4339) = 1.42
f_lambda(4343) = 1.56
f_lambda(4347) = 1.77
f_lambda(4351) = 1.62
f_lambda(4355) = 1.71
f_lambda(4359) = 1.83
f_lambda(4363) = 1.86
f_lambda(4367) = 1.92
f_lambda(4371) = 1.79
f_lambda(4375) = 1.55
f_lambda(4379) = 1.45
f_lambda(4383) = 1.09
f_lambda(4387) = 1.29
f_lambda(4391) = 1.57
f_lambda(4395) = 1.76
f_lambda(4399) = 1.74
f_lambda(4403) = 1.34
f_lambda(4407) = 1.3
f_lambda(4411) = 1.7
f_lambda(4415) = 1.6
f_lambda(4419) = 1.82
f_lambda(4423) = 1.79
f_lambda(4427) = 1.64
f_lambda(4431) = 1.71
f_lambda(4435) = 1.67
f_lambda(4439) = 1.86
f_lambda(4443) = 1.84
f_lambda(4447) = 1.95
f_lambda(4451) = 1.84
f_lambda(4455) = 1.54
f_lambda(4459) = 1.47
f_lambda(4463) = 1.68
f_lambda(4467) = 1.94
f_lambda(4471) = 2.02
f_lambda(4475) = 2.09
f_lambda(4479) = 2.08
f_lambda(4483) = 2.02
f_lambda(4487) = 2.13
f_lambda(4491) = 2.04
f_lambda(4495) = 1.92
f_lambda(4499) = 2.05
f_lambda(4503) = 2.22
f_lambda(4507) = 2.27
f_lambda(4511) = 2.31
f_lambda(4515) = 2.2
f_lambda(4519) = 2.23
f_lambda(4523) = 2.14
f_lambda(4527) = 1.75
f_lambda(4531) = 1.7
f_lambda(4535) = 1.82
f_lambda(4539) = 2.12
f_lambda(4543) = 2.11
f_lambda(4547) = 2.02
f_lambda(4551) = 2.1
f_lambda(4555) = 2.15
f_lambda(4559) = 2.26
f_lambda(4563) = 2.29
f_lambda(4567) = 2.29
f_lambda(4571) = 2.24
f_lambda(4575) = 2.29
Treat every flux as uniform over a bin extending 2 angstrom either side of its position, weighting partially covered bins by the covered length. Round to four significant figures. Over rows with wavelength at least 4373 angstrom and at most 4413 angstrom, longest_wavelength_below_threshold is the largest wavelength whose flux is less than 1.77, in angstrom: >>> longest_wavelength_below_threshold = 4411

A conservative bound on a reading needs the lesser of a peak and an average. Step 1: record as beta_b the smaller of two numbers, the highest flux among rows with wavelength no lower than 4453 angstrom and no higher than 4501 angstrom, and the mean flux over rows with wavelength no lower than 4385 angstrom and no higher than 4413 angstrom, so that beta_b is 1.53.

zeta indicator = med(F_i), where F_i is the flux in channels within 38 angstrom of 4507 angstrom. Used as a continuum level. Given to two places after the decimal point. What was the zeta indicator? 2.09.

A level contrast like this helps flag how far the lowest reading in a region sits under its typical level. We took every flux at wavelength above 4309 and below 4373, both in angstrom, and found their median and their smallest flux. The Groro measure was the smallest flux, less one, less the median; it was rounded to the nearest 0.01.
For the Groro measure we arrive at -1.63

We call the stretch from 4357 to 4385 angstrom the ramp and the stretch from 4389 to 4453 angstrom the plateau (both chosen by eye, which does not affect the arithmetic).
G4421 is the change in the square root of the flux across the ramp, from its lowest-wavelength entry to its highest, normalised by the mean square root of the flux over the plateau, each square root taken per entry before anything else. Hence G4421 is -0.24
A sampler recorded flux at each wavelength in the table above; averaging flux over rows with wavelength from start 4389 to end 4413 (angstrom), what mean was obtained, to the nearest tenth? 1.6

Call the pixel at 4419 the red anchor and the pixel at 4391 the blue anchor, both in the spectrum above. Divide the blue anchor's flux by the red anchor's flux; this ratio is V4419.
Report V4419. 0.86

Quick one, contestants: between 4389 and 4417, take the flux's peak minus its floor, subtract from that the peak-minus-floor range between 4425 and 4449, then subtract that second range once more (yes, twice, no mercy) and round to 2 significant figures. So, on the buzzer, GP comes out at -0.16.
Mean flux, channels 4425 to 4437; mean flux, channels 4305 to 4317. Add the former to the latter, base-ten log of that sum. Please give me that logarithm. 0.45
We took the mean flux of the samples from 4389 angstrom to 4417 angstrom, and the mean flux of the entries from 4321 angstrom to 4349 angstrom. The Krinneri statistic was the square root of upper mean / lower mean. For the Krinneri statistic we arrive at 1.00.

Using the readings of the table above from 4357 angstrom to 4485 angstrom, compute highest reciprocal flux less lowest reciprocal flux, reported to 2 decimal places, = 0.44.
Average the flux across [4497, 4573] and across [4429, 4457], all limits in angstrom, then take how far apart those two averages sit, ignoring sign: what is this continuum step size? 0.35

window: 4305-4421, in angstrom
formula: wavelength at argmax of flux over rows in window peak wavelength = 4367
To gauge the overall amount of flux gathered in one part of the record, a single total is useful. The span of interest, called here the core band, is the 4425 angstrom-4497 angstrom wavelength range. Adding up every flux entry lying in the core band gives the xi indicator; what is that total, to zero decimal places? 33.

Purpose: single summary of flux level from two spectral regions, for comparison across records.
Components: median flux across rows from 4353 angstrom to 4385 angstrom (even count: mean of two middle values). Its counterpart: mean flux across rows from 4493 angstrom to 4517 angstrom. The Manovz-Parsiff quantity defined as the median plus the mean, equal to 3.91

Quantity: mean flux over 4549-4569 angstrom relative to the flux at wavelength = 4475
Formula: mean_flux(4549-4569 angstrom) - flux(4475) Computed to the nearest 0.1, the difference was 0.1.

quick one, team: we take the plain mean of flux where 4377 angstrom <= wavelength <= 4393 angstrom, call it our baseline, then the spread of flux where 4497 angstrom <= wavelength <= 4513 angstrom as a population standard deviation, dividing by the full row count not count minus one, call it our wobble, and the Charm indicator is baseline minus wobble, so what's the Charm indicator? 1.25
